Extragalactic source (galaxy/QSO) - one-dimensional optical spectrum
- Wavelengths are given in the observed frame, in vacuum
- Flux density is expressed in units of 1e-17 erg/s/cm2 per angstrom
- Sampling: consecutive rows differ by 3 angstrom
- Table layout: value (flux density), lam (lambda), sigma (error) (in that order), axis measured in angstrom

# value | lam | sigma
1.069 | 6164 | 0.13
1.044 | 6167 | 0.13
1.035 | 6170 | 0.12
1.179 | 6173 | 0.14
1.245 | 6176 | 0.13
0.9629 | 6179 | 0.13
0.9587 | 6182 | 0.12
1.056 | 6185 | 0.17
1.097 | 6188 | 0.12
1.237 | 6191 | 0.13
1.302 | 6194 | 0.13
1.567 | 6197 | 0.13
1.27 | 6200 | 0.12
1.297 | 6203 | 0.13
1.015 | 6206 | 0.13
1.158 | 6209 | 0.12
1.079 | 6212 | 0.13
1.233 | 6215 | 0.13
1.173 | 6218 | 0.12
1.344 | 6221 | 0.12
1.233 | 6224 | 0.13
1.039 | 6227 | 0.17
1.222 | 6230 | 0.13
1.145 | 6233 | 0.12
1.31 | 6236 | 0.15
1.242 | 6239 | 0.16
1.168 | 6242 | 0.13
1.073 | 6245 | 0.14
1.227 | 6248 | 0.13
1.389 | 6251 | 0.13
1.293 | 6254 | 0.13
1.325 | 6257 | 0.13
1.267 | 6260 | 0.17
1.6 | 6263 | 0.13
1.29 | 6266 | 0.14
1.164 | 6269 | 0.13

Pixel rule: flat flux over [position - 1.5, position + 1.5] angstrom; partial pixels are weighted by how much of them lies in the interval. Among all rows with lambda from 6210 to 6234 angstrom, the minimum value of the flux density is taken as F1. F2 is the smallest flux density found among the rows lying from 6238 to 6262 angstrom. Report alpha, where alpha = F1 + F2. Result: 2.11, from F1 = 1.039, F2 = 1.073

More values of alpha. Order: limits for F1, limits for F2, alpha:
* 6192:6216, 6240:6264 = 2.09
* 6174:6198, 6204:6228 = 1.97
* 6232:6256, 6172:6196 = 2.03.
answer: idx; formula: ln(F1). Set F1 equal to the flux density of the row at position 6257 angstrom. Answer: 0.28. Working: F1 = 1.325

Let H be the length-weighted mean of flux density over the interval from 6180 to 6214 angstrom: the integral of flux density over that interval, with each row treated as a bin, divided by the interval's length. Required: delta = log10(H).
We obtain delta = 0.073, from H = 1.18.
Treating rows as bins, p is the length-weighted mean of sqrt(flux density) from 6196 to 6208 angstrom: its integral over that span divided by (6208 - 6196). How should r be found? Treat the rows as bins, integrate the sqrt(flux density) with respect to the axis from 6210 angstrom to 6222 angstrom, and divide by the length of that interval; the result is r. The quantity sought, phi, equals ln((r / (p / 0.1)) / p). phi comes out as -2.446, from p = 1.12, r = 1.09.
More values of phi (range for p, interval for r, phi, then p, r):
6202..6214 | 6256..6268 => -2.273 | 1.06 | 1.17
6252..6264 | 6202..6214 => -2.548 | 1.17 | 1.06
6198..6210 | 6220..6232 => -2.393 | 1.09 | 1.09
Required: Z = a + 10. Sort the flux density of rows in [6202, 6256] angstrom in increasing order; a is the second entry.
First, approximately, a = 1.039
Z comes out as 11.0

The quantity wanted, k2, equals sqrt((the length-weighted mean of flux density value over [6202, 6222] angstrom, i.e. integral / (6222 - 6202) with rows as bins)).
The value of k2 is 1.086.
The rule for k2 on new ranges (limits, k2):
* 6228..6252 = 1.102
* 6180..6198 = 1.089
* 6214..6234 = 1.095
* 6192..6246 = 1.103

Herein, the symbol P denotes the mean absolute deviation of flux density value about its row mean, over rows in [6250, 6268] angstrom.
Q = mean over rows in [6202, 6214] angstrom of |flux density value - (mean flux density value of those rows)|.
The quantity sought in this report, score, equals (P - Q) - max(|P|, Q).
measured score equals -0.091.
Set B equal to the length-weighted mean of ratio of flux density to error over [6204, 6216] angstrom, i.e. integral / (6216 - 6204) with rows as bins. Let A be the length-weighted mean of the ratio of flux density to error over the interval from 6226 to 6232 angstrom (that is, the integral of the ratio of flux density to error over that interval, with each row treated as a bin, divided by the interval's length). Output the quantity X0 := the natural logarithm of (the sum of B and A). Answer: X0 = 2.83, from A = 8.0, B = 8.83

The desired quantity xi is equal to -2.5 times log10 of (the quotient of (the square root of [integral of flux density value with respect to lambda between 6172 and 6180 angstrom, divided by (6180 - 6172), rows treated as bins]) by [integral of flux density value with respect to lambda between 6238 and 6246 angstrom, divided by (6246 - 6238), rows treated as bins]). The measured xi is 0.09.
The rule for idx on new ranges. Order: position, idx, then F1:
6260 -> 0.24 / 1.267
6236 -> 0.27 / 1.31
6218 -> 0.16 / 1.173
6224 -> 0.21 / 1.233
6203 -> 0.26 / 1.297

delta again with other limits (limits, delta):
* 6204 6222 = 0.067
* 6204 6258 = 0.080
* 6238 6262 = 0.099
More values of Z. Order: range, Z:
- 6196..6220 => 11.1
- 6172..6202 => 11.0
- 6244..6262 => 11.2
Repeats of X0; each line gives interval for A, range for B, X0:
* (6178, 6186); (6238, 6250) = 2.76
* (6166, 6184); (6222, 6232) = 2.82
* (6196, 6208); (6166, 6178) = 2.93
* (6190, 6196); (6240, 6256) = 2.96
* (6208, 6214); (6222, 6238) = 2.87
